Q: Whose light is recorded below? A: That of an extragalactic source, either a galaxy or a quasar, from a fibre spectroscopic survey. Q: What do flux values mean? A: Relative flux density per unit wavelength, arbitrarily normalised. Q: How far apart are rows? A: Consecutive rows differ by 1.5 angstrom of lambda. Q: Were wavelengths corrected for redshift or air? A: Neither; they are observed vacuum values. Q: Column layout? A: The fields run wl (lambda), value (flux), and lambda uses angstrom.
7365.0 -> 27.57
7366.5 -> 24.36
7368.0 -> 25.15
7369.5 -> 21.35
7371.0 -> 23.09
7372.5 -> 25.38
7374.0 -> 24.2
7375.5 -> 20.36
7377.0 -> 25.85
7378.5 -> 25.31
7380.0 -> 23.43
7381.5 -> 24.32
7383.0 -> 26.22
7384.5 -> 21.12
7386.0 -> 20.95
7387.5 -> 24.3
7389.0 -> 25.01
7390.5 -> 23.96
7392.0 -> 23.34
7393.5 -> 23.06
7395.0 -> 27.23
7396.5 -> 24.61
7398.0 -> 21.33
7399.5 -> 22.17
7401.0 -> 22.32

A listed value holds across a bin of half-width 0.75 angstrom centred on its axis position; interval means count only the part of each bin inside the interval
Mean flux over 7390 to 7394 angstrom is 23.45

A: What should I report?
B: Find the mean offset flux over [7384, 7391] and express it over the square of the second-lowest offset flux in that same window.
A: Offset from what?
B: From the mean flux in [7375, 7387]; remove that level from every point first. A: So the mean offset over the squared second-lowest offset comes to 0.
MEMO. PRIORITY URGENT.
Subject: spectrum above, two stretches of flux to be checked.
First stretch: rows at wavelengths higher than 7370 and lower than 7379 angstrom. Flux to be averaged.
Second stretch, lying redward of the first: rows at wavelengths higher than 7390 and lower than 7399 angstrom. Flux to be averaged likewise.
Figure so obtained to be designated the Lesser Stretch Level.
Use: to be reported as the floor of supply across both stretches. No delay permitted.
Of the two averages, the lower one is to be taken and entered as 23.9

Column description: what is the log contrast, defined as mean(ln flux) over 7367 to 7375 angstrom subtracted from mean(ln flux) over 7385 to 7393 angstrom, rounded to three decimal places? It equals -0.013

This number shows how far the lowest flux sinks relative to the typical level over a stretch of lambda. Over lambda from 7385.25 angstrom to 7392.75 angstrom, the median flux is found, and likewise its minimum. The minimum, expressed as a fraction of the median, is 0.874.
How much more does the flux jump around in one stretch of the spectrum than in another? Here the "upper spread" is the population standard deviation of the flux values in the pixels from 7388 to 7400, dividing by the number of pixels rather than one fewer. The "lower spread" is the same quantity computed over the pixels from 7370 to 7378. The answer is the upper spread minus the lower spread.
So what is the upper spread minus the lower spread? -0.25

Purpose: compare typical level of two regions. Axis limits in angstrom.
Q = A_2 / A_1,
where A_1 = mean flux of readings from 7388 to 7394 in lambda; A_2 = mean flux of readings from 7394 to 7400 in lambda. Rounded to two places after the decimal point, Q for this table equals 1.00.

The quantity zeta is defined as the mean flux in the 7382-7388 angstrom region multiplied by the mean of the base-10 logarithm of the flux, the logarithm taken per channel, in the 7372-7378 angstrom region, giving 31.9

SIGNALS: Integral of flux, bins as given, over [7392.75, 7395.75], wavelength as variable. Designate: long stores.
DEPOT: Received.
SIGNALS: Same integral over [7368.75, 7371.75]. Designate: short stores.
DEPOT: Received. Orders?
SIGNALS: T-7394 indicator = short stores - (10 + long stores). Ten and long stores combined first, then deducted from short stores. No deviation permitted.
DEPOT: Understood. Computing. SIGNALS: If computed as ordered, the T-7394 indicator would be -19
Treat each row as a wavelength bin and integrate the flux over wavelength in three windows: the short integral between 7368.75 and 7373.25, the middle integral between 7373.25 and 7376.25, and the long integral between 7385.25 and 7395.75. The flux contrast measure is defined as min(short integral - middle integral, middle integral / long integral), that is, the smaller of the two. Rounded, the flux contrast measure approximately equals 0.27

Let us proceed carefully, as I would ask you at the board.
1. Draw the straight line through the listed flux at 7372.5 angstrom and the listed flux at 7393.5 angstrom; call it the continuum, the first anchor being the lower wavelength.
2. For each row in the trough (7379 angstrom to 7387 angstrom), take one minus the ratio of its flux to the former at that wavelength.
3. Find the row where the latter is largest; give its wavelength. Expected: 7386.0 angstrom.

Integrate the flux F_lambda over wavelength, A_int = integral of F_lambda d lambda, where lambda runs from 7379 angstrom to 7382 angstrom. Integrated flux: 72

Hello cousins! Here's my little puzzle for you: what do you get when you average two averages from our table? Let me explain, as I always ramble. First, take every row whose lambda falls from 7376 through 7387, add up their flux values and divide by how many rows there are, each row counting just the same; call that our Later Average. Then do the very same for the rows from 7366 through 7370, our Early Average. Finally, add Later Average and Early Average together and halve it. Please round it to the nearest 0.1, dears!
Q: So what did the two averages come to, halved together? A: 23.8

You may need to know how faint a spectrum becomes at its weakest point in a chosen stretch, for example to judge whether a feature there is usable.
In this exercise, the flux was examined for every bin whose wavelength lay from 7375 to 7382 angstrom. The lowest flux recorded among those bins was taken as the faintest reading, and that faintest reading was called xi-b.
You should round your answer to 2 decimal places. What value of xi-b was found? 20.36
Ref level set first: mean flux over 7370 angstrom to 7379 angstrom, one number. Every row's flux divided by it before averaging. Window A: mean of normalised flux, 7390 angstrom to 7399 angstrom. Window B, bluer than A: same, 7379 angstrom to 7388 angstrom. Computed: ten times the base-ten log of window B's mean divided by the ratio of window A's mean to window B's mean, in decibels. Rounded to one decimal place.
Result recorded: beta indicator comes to -0.2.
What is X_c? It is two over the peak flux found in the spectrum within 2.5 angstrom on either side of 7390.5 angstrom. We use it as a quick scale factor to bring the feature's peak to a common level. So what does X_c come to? 0.0800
